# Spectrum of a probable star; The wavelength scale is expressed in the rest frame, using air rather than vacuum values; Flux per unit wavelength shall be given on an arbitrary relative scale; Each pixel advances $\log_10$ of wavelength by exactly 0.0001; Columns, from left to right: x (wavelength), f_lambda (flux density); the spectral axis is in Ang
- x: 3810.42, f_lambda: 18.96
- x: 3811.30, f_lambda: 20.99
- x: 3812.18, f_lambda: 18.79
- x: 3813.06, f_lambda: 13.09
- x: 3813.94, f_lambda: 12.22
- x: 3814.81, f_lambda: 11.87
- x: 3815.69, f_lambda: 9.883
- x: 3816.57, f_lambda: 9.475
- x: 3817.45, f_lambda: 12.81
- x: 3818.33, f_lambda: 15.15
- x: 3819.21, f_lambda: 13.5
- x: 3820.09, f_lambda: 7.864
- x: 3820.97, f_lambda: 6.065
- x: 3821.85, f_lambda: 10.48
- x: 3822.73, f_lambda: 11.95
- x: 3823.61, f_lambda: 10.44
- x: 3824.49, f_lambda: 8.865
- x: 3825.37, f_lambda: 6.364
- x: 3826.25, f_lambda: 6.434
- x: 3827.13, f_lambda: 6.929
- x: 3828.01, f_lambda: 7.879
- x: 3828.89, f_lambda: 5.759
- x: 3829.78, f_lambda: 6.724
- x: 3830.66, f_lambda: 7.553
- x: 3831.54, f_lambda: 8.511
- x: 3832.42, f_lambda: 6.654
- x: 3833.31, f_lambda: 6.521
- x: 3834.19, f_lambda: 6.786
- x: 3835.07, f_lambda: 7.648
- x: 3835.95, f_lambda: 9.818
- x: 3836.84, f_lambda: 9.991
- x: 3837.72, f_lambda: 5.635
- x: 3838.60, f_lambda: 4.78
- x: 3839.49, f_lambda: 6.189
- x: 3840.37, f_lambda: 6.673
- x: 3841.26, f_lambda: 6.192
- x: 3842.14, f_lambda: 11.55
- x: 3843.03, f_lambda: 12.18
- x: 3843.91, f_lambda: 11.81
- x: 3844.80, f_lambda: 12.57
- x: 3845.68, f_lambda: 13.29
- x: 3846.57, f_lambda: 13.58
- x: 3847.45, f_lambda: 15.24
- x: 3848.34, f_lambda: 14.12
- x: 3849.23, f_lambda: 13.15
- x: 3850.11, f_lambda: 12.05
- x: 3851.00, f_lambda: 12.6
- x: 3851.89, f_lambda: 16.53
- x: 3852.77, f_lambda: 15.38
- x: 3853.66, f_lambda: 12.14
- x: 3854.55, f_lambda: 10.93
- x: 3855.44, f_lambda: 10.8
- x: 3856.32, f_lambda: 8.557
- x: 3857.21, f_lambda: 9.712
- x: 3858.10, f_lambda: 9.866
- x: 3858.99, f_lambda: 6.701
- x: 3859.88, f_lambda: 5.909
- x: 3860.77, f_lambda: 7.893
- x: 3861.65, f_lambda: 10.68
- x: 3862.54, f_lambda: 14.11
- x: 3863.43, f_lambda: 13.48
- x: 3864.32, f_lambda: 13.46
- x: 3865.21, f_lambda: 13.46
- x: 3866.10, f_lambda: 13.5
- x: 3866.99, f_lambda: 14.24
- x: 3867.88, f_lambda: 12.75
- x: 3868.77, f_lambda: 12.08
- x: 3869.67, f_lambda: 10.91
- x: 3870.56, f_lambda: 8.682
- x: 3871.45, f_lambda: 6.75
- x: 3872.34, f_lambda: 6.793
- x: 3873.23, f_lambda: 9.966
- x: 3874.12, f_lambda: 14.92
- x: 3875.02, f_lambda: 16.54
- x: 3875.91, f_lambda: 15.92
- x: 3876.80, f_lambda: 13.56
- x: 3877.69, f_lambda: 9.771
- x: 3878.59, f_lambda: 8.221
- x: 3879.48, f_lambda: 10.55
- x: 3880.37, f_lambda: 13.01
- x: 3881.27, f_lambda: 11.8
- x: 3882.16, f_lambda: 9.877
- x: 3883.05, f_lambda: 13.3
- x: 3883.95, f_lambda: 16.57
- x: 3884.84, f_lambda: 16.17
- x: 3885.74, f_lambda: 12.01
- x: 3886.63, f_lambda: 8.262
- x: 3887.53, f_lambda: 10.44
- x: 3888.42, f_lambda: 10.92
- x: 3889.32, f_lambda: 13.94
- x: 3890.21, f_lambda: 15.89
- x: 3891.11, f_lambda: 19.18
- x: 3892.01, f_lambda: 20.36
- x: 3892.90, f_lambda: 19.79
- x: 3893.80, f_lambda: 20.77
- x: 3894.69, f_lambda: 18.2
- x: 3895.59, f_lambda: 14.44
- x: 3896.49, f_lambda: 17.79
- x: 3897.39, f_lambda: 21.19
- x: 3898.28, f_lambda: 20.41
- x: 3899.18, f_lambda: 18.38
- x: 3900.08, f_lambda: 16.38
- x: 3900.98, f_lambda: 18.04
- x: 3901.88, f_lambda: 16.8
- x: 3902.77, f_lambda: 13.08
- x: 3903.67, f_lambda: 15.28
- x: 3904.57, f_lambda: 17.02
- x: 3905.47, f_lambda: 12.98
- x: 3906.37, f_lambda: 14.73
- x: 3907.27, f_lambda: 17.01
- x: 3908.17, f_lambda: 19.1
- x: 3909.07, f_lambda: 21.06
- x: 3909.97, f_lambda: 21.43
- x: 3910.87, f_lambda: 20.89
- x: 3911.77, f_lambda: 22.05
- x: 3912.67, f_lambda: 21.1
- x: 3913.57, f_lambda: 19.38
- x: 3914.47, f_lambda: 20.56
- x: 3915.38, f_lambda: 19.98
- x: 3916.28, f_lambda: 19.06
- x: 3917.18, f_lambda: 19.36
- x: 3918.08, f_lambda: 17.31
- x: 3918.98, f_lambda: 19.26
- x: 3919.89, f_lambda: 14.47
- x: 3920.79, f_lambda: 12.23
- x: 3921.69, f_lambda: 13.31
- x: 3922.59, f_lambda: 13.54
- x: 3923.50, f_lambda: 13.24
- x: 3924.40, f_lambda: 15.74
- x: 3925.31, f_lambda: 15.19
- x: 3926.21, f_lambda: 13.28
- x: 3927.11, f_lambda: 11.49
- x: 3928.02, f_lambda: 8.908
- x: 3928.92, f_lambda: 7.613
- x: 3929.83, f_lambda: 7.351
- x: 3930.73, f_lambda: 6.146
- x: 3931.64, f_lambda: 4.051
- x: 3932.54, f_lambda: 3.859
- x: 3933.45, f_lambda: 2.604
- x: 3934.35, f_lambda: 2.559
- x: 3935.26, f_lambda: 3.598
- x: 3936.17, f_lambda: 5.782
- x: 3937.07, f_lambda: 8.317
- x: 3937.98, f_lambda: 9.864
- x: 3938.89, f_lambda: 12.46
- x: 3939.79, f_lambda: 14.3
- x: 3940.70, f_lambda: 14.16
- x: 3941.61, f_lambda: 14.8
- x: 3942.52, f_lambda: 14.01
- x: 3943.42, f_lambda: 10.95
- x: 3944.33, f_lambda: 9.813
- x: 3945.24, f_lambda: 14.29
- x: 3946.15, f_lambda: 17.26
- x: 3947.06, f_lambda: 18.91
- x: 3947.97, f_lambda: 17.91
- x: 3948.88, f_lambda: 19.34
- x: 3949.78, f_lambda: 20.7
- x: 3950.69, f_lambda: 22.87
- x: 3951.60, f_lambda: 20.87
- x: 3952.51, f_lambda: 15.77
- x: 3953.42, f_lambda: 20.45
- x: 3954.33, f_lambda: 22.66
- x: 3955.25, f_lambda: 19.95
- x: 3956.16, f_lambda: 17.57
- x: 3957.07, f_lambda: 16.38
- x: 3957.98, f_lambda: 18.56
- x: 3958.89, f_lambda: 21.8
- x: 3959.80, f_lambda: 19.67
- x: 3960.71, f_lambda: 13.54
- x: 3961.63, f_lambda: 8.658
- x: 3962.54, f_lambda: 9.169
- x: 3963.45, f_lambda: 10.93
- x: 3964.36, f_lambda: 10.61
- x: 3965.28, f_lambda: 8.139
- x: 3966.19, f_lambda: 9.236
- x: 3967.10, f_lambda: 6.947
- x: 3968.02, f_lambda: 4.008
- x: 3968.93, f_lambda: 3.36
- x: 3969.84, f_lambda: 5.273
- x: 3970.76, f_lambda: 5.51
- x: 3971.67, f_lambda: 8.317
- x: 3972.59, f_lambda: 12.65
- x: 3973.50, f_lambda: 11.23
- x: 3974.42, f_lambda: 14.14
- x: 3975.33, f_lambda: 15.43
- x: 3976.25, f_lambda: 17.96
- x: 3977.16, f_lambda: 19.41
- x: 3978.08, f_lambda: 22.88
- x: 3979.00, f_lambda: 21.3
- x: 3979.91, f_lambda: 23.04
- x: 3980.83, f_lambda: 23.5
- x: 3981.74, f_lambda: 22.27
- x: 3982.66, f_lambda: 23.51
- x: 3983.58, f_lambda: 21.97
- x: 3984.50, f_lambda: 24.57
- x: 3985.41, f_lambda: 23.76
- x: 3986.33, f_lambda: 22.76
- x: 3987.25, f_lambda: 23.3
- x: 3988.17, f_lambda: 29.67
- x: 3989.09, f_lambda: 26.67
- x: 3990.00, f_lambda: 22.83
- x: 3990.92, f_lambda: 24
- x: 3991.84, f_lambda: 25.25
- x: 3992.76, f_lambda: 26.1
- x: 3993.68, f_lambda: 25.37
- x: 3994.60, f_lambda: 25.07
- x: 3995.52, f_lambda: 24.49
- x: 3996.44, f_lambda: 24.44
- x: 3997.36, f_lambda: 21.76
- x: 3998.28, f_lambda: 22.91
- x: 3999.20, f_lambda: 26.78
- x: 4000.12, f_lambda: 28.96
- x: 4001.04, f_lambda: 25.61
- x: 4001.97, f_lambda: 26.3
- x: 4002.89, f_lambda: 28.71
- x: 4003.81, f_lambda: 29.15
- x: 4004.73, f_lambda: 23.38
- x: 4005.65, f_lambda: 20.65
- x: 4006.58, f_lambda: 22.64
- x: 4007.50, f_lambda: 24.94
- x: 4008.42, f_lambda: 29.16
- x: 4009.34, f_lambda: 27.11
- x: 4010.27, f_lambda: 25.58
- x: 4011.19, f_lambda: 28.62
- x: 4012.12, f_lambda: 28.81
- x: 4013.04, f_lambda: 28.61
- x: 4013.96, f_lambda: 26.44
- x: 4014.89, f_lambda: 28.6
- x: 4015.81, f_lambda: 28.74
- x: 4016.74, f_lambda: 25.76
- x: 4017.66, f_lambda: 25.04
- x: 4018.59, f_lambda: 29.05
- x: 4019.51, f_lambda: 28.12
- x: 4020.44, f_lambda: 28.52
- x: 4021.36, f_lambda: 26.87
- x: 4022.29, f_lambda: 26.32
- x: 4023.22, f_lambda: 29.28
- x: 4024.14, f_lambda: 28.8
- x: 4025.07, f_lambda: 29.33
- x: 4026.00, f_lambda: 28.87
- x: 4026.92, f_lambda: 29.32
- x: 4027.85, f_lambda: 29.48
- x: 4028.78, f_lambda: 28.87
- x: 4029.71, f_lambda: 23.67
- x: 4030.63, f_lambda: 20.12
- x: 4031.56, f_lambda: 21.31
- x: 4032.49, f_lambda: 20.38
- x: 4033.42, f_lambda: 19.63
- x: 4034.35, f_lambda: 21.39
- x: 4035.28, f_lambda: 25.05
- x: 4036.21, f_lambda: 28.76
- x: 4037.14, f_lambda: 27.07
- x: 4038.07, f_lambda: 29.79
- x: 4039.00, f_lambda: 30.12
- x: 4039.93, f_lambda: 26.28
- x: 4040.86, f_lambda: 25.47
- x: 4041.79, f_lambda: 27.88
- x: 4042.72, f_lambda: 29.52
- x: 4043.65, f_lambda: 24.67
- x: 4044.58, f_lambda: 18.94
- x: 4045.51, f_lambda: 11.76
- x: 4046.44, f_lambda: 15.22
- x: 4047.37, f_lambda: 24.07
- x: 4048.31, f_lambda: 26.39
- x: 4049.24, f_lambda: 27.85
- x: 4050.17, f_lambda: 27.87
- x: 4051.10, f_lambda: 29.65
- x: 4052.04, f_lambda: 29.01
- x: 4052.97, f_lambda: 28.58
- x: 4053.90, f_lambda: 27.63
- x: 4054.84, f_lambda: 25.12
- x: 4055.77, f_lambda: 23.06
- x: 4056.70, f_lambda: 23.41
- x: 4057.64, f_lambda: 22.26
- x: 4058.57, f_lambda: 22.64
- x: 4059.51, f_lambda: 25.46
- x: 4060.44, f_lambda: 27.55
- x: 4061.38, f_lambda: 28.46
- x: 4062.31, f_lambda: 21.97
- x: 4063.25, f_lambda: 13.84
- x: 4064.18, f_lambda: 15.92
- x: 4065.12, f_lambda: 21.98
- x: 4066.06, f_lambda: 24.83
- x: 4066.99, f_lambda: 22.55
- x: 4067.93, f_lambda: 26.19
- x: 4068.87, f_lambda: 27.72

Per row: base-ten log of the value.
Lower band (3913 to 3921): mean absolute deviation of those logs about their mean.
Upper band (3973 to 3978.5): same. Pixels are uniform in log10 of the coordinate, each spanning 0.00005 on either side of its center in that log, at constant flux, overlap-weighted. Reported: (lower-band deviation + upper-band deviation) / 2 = 0.072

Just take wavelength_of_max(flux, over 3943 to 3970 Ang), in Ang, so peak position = 3950.69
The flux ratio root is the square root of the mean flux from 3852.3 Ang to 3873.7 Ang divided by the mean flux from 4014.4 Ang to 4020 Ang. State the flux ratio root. 0.63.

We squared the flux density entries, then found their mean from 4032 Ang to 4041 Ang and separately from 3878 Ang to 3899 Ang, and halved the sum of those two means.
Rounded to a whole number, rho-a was 449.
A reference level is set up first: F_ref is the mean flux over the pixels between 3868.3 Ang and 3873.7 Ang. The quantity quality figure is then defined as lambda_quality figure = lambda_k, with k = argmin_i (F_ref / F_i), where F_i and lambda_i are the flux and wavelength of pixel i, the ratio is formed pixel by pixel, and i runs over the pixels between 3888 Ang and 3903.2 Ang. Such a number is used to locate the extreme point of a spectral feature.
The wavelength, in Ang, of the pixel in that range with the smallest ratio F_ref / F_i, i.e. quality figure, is 3897.39 Ang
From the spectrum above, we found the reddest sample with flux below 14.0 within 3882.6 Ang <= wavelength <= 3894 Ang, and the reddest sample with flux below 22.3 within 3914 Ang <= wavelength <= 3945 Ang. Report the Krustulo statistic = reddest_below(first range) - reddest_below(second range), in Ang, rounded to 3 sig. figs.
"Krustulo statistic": -55.0 Ang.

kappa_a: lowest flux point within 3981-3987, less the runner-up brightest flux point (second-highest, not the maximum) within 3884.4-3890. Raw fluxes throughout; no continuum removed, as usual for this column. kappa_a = 8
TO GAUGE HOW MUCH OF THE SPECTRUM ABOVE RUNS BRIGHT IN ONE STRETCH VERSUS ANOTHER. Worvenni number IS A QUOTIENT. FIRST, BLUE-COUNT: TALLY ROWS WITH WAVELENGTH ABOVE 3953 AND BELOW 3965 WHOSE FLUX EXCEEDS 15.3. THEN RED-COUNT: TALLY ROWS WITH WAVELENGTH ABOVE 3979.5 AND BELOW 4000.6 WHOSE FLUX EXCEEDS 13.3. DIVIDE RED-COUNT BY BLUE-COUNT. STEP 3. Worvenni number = 2.9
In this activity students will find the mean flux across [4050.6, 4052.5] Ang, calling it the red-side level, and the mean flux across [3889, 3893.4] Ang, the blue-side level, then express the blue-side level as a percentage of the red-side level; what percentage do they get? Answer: 61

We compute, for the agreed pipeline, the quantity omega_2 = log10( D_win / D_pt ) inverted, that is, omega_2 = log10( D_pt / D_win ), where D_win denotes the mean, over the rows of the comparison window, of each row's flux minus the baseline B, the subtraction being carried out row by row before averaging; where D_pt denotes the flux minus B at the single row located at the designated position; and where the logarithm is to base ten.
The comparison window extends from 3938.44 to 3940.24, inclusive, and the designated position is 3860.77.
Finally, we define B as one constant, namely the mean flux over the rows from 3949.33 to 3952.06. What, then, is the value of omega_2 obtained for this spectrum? 0.22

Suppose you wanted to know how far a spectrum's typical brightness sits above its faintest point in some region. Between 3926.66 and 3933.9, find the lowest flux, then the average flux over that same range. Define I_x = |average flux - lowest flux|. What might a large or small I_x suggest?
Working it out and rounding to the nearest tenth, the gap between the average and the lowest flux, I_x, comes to 3.9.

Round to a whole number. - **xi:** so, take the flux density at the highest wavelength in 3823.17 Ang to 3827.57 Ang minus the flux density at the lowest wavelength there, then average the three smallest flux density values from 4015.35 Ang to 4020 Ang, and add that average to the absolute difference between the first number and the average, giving 56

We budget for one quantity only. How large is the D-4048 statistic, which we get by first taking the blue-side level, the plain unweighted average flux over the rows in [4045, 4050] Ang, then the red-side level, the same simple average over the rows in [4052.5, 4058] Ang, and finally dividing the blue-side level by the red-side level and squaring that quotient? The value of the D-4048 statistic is 0.7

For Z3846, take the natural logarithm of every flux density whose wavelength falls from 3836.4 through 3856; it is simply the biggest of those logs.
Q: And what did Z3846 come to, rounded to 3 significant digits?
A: 2.81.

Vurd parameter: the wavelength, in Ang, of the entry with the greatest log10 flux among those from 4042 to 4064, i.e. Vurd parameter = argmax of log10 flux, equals 4051.10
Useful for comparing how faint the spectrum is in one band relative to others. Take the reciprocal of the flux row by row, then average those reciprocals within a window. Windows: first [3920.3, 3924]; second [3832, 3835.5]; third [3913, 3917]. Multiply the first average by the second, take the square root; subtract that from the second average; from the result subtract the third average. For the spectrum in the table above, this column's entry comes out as -0.011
